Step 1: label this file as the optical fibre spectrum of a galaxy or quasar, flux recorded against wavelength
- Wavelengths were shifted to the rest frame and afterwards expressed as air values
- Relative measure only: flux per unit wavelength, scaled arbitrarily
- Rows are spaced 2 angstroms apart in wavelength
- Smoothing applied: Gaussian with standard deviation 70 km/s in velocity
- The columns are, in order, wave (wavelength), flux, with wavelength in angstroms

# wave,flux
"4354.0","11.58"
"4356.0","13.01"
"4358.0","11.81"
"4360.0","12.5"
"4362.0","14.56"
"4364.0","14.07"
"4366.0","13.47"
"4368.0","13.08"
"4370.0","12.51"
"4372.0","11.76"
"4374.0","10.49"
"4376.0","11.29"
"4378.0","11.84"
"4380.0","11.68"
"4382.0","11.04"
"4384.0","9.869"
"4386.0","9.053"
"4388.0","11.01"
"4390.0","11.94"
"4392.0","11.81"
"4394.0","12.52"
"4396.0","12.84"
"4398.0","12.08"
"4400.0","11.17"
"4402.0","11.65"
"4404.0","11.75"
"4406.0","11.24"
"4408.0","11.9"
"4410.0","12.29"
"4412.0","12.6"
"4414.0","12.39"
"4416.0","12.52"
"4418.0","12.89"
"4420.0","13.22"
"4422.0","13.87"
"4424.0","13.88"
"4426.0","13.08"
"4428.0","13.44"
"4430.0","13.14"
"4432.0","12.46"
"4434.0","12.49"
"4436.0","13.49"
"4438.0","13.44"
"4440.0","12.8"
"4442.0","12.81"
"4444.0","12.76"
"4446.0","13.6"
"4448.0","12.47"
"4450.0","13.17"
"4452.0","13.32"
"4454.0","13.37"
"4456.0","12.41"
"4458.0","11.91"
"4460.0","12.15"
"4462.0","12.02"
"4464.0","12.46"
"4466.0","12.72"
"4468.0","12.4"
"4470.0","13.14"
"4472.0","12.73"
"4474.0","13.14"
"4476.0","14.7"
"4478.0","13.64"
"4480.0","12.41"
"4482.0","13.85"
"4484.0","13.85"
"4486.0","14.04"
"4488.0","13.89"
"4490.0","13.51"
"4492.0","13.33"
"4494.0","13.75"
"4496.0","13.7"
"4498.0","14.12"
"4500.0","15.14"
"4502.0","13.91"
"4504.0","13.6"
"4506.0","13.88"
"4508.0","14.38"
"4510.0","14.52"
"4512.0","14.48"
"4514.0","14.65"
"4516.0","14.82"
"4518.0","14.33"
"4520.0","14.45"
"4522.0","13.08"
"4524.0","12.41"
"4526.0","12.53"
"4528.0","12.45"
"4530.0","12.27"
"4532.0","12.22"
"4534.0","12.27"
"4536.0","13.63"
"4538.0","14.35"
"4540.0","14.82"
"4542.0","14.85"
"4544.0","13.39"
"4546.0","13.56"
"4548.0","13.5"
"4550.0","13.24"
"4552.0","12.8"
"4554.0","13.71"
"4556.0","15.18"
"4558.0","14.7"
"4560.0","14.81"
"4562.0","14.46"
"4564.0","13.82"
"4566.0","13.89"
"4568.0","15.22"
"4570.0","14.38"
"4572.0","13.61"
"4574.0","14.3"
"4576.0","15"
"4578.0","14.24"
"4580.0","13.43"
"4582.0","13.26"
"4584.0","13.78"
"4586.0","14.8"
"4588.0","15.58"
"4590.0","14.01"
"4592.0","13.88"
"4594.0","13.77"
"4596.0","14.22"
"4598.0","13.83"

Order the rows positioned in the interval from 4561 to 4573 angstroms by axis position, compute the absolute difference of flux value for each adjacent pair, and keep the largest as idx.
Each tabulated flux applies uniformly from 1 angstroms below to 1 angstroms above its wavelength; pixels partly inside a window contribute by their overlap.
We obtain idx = 1.33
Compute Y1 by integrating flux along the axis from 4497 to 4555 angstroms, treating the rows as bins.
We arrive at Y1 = 795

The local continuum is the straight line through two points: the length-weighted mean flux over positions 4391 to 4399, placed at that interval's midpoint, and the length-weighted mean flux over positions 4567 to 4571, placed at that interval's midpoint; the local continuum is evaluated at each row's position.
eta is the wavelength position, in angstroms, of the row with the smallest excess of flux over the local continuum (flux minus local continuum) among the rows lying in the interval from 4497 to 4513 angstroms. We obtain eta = 4504.0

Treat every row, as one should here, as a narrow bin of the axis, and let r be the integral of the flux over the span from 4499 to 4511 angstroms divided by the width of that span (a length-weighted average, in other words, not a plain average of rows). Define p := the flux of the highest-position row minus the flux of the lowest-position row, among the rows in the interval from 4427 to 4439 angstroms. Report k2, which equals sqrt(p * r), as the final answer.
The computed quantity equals 0.0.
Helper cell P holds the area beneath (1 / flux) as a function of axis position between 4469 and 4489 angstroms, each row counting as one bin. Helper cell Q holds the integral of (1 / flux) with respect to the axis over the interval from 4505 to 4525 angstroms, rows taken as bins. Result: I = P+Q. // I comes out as 2.90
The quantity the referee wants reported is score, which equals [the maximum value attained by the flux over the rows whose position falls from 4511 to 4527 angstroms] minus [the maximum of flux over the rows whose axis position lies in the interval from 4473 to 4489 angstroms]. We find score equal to 0.1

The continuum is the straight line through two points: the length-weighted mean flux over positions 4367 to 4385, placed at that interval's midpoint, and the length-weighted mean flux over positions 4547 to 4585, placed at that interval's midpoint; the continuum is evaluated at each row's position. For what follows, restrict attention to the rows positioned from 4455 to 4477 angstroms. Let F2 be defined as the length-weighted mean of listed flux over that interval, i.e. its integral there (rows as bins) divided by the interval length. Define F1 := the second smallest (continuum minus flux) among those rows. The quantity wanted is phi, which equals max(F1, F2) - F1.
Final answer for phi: 13.1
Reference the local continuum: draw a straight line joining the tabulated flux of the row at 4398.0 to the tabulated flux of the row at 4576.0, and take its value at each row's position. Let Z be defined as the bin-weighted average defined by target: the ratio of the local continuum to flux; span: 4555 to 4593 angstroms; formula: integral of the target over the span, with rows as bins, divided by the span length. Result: 1.046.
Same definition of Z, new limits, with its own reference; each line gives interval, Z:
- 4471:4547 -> 1.018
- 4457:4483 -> 1.034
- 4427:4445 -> 0.980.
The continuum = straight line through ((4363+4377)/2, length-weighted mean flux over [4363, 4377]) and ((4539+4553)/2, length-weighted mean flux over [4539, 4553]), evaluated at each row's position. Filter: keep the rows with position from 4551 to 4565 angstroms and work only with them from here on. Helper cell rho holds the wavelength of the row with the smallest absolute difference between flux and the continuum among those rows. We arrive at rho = 4564.0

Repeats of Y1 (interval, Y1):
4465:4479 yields 185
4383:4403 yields 228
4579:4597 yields 253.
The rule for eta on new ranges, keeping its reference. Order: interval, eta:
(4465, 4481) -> 4480.0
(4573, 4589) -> 4582.0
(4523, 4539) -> 4532.0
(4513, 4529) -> 4528.0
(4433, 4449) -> 4448.0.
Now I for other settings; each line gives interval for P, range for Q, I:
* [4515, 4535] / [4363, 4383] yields 3.20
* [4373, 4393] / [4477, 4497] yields 3.30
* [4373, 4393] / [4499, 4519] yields 3.22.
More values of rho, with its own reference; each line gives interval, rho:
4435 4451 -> 4440.0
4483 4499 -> 4492.0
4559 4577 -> 4566.0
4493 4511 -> 4504.0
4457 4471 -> 4470.0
